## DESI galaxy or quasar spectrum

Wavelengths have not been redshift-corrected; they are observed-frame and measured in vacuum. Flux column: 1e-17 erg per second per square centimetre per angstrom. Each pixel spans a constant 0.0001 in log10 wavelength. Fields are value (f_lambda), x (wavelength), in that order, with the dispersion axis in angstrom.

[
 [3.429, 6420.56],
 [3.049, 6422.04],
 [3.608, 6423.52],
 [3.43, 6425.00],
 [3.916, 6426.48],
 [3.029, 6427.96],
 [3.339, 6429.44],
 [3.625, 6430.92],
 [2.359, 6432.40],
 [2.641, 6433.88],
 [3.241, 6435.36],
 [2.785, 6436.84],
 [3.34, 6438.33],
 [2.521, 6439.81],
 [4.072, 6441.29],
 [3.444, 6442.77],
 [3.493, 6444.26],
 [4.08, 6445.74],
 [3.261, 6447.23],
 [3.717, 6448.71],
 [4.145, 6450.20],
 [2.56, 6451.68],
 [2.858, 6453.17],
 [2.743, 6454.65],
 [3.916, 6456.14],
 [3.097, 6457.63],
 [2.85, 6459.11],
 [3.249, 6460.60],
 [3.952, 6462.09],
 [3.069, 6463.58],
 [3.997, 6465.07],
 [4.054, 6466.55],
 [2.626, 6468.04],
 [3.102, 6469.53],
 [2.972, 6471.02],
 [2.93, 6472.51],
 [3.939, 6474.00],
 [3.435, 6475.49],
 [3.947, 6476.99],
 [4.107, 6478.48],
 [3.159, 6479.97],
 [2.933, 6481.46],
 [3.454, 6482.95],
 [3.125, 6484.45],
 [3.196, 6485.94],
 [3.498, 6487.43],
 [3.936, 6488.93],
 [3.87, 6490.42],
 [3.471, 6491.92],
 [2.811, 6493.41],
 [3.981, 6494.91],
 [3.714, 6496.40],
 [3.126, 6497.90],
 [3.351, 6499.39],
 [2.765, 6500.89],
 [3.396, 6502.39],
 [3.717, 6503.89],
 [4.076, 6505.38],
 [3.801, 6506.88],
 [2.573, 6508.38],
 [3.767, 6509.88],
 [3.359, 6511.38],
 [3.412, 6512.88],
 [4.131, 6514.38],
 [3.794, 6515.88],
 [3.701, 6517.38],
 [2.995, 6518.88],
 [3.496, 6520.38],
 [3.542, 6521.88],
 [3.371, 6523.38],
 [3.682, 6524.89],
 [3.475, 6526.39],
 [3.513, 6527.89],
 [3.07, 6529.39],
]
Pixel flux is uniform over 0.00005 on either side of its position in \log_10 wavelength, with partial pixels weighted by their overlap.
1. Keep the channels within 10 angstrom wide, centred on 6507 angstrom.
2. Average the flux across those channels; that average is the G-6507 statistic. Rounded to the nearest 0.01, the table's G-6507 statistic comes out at 3.53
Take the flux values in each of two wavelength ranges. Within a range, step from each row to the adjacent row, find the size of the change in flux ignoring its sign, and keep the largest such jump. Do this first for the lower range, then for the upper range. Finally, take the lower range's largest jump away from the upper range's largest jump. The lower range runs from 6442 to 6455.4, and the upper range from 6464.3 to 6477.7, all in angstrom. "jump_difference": -0.16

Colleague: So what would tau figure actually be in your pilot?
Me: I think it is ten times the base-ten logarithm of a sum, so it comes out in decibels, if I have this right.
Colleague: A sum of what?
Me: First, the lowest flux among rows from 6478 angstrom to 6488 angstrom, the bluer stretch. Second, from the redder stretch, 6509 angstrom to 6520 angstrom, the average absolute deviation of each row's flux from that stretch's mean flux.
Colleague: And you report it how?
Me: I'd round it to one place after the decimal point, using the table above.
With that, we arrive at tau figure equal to 5.1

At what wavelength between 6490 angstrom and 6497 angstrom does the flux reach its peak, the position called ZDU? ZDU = 6494.91 angstrom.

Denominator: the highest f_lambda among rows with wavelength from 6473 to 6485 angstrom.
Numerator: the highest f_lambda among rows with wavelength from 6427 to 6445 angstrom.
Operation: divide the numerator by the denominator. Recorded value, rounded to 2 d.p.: 0.99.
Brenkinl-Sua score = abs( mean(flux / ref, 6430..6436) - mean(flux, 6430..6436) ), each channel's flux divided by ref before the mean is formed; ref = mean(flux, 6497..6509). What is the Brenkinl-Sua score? 2.1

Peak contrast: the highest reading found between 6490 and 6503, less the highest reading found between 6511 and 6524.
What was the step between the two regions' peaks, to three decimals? -0.150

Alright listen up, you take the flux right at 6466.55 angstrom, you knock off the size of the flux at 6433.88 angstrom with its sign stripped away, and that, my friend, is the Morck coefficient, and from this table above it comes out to 1.4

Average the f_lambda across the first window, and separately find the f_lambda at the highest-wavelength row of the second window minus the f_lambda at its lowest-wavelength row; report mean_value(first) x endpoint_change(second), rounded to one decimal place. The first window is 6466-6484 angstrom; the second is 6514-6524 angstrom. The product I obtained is -2.6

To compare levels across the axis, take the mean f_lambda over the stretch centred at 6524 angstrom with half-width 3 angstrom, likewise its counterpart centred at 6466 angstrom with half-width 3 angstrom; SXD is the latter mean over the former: 0.98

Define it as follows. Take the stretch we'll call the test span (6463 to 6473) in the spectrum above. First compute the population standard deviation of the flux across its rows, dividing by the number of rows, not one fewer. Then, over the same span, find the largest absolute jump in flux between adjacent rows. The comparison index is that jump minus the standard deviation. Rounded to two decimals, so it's 0.92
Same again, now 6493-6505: 0.76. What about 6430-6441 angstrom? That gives 0.83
